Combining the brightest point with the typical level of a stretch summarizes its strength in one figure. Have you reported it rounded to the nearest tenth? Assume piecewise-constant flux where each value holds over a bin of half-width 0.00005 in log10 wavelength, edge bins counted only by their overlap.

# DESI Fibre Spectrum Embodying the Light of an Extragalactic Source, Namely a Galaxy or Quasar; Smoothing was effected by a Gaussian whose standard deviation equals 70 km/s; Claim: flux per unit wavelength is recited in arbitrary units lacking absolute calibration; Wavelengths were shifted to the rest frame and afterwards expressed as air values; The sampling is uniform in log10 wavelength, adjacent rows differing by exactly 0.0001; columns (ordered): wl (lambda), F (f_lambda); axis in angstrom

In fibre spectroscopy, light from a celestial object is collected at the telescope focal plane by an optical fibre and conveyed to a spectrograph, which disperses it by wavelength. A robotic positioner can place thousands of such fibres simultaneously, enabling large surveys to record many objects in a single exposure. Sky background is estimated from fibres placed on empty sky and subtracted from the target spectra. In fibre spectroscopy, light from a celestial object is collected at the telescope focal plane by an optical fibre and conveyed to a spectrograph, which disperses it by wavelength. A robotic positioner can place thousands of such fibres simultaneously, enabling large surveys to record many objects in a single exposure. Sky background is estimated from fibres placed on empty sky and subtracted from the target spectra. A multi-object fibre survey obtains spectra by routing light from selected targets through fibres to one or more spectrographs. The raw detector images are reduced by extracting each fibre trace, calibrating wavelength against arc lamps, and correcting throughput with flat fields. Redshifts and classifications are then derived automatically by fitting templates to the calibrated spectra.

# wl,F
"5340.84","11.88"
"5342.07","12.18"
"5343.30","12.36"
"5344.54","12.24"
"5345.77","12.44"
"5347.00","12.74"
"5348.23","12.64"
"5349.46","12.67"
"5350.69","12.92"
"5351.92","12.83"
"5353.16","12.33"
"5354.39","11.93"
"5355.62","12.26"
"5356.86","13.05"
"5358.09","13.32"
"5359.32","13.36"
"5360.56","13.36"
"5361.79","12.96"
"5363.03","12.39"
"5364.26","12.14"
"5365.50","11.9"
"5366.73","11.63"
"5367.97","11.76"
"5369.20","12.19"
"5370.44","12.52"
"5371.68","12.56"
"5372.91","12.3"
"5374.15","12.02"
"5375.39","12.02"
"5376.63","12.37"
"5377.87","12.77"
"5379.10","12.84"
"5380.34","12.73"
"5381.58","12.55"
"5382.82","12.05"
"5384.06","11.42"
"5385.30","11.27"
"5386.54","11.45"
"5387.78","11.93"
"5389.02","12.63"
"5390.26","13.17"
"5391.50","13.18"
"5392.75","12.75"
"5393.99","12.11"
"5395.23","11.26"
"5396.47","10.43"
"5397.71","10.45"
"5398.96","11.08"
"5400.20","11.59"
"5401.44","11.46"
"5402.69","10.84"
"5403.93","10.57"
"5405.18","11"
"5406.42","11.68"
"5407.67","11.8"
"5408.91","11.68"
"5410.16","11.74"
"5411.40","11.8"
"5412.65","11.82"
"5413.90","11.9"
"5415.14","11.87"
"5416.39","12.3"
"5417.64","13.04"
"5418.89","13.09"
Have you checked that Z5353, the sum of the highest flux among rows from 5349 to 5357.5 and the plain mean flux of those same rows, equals 25.6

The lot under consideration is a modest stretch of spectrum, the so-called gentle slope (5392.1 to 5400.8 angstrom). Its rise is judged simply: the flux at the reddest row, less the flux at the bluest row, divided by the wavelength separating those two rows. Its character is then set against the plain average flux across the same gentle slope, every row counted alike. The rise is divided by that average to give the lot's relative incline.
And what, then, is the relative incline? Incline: -0.014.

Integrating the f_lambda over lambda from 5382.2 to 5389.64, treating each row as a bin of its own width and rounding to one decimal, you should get 87.7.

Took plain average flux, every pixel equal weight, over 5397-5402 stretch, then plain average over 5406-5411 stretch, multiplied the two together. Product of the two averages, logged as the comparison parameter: 130.7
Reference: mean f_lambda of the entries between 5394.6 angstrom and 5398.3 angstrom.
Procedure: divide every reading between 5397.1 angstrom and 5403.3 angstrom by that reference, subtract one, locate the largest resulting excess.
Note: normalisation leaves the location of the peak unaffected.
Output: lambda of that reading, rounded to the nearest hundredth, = 5400.20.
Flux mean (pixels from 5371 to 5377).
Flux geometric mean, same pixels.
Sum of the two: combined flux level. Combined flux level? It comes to 24.5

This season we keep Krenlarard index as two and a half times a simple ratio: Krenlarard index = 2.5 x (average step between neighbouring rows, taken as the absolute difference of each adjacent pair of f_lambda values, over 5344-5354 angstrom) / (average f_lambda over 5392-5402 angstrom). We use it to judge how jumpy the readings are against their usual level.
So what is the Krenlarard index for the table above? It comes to 0.046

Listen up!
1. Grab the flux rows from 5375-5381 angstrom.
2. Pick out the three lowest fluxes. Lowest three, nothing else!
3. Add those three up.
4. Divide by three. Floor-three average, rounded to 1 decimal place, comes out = 12.4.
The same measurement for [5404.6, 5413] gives 11.5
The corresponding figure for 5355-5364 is 12.5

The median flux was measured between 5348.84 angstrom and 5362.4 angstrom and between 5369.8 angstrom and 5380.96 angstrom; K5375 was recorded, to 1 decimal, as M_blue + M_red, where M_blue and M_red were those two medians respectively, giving 25.4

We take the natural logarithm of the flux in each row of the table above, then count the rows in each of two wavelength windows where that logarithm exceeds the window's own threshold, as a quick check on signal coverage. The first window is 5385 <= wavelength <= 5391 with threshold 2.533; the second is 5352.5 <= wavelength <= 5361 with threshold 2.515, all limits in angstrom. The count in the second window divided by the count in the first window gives 2.0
